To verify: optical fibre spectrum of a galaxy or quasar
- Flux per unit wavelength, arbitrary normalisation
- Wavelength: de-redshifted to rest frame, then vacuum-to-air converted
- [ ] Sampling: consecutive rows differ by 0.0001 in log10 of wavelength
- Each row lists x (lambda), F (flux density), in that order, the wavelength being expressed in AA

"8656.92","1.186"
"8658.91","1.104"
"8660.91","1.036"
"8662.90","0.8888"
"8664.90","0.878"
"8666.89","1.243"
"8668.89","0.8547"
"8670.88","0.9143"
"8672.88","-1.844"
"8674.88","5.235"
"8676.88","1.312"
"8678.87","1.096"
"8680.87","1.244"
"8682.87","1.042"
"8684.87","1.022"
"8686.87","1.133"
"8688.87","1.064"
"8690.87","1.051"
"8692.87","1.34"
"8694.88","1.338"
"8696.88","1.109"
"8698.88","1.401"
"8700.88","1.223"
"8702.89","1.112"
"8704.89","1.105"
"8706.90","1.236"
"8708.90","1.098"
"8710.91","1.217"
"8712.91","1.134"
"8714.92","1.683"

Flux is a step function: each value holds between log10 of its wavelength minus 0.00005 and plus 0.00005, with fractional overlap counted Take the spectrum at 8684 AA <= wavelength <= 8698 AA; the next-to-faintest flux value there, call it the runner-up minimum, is 1.051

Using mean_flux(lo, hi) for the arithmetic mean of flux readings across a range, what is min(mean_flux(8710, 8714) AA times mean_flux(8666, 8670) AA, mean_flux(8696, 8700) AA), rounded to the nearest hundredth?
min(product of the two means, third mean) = 1.23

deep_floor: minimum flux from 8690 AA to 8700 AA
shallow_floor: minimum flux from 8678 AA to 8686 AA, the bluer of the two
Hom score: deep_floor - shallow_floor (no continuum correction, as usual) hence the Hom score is 0.0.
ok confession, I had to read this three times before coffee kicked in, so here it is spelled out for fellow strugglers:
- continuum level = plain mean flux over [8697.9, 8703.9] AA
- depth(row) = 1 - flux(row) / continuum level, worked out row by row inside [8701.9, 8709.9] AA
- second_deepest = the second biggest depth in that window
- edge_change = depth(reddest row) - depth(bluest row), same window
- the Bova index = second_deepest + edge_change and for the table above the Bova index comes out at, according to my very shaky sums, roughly 0.12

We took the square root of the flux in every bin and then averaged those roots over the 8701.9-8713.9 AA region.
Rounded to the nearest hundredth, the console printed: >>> 1.07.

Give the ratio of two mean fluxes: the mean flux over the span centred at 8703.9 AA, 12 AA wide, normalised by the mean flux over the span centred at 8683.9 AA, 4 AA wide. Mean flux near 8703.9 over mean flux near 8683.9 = 1.16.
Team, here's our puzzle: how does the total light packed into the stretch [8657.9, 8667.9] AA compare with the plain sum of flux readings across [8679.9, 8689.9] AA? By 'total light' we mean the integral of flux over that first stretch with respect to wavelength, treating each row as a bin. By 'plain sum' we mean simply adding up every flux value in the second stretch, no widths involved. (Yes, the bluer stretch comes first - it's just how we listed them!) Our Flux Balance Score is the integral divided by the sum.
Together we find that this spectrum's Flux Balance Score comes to 1.9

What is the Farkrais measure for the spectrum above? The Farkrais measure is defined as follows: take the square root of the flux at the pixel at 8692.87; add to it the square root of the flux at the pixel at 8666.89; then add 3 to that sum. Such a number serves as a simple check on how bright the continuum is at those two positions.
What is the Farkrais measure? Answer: 5.27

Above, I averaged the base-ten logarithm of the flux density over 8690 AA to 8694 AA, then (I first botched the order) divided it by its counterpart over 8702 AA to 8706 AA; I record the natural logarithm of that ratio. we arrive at 0.5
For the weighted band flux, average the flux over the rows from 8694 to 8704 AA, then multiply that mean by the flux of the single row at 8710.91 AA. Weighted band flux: 1.5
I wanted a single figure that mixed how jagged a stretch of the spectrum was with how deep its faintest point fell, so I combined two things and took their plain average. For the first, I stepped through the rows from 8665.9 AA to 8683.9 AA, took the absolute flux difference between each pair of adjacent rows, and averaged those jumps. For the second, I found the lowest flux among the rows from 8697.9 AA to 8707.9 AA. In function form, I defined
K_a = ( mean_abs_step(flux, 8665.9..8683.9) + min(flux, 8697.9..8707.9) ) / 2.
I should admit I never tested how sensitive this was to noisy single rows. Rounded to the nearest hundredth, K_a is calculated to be 1.48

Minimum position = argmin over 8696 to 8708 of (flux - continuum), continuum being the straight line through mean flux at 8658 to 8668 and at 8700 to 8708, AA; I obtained 8704.89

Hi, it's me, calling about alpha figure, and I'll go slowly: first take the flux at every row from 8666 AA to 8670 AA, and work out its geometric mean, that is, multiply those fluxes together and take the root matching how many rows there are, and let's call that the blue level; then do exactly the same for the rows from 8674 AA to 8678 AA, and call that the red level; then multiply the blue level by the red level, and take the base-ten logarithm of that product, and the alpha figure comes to 0.432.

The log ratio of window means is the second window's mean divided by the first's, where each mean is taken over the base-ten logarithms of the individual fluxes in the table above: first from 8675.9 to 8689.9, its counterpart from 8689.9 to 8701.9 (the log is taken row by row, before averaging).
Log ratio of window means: 1.8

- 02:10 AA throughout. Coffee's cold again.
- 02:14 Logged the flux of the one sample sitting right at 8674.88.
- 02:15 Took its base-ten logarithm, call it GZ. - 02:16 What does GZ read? 0.72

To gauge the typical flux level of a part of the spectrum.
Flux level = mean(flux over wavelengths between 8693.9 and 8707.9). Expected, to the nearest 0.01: 1.22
